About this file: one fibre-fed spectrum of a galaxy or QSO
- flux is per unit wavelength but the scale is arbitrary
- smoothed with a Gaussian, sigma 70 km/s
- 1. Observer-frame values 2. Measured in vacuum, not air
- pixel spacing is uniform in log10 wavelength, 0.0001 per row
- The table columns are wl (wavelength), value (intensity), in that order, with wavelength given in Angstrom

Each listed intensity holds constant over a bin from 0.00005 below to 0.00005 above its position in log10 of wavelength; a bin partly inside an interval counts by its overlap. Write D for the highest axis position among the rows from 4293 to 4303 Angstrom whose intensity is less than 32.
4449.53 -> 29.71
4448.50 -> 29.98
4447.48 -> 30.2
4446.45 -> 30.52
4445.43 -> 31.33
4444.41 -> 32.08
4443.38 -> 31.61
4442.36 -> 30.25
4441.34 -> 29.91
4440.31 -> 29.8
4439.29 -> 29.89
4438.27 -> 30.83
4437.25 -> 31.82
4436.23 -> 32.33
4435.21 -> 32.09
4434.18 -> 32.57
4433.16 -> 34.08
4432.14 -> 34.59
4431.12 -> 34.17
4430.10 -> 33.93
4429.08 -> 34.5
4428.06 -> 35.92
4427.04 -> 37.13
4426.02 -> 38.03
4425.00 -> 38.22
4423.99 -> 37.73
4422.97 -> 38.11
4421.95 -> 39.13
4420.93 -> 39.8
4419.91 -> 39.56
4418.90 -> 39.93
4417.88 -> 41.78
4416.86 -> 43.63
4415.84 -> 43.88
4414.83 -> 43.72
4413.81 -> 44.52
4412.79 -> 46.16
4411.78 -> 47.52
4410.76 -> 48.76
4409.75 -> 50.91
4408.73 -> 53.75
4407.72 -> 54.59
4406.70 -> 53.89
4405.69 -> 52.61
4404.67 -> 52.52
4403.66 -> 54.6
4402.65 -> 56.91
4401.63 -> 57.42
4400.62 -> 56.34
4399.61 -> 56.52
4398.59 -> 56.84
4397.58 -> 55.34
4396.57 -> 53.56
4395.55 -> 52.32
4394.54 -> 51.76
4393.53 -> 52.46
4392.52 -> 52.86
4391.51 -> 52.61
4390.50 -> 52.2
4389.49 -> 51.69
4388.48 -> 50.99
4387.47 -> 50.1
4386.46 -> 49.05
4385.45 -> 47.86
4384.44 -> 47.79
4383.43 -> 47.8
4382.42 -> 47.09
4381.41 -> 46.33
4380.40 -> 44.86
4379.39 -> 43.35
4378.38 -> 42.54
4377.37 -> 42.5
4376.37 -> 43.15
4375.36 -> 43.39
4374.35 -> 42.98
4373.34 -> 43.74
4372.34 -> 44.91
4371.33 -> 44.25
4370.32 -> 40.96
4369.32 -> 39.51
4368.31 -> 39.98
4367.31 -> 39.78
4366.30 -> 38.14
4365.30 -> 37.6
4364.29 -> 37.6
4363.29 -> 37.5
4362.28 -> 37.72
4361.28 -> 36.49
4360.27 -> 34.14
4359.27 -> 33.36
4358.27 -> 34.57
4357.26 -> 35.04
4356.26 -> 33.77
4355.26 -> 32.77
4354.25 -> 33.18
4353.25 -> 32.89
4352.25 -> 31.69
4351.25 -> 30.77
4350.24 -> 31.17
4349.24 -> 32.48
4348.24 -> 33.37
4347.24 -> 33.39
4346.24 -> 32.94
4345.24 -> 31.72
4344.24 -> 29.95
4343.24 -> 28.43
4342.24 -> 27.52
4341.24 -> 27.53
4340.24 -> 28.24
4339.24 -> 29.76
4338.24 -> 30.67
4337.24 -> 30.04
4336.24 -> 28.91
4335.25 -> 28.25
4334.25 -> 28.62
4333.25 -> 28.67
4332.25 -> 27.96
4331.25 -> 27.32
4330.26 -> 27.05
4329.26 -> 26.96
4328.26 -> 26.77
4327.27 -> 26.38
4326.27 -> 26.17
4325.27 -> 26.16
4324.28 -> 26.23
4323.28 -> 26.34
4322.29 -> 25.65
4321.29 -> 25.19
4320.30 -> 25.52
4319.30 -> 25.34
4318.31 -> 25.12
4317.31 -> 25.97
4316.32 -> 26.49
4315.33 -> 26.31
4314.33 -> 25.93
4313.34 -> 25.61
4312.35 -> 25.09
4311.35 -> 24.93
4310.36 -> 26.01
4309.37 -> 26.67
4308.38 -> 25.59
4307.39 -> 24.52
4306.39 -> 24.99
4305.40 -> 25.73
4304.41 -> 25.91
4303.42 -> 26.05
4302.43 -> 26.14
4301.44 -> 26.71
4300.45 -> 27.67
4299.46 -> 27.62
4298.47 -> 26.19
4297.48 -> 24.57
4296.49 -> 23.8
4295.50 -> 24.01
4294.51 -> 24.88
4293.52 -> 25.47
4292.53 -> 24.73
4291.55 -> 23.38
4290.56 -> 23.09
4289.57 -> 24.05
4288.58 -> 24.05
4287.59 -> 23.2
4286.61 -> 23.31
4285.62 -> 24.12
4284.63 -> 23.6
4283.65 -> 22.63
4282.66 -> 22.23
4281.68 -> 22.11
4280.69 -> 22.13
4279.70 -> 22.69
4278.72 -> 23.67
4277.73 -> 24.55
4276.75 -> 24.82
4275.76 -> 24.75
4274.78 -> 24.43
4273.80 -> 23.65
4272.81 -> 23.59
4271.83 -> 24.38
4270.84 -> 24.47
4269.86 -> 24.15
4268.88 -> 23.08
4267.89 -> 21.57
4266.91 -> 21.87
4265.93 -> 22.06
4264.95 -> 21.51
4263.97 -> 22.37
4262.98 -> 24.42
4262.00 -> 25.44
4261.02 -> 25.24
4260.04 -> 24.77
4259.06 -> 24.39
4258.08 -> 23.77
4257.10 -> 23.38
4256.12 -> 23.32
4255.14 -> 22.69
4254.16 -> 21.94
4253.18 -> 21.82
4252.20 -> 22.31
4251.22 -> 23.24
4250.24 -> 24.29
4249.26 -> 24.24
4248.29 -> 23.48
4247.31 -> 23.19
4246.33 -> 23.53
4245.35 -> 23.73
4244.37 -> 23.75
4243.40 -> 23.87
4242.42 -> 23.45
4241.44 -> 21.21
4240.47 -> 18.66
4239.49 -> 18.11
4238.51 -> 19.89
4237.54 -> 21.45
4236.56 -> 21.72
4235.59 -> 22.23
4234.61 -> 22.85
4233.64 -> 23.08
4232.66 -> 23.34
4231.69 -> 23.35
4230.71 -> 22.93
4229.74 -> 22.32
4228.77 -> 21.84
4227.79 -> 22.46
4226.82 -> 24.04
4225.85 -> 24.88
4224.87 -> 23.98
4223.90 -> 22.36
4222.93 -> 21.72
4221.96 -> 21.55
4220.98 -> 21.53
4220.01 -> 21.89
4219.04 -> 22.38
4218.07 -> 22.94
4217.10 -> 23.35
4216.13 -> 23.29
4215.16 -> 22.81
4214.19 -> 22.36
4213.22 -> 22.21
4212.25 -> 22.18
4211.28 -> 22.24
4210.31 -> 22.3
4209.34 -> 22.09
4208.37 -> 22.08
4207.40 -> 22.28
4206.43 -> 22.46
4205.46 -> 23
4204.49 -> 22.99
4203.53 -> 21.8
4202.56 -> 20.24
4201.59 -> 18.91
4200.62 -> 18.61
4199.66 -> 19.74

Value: 4302.43 Angstrom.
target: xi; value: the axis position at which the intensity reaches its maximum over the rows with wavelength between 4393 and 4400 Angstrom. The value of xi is 4398.59 Angstrom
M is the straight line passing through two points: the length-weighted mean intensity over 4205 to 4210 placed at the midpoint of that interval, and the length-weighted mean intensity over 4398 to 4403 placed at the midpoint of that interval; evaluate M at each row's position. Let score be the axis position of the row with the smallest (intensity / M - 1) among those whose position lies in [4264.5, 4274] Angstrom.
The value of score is 4267.89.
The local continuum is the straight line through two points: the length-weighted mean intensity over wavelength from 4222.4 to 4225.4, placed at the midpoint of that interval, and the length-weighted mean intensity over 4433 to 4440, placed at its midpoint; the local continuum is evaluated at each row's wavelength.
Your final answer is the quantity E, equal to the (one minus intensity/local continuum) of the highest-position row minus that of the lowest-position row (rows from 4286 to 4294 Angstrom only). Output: -0.07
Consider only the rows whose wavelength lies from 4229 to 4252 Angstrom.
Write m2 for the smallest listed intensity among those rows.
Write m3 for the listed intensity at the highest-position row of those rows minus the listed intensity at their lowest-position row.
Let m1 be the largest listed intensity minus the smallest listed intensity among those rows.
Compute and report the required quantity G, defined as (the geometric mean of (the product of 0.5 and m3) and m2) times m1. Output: 18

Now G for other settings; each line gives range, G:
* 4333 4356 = 44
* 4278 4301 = 37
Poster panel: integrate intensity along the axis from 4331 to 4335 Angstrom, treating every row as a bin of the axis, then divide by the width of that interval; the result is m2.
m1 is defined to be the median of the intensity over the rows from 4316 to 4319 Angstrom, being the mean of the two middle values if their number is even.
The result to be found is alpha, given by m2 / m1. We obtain 1.08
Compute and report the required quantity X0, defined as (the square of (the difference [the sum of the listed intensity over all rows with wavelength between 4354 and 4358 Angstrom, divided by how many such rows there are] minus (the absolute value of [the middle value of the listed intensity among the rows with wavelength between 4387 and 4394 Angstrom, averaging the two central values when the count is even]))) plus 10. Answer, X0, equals 353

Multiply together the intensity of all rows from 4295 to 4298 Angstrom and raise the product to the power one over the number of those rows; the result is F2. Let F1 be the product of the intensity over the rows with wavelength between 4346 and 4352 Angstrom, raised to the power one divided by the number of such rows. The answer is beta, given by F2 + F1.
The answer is 56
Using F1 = 32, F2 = 24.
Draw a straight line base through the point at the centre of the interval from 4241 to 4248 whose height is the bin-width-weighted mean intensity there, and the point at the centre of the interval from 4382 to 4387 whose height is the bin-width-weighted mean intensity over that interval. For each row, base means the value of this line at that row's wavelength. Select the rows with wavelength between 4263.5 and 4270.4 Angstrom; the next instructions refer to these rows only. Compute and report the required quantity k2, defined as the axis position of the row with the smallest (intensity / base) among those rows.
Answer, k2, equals 4267.89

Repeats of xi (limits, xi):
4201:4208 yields 4205.46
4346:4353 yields 4347.24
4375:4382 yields 4381.41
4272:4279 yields 4276.75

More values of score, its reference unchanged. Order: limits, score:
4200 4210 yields 4200.62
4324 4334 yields 4326.27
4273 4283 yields 4281.68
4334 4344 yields 4342.24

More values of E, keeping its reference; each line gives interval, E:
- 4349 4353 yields 0.03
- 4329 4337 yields -0.06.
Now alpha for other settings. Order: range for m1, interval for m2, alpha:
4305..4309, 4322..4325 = 1.03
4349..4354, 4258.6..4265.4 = 0.76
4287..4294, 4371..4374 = 1.84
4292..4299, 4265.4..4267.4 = 0.89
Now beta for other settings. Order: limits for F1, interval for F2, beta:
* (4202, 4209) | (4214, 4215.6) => 45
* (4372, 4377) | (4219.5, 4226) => 66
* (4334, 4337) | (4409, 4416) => 75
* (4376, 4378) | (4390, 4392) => 95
